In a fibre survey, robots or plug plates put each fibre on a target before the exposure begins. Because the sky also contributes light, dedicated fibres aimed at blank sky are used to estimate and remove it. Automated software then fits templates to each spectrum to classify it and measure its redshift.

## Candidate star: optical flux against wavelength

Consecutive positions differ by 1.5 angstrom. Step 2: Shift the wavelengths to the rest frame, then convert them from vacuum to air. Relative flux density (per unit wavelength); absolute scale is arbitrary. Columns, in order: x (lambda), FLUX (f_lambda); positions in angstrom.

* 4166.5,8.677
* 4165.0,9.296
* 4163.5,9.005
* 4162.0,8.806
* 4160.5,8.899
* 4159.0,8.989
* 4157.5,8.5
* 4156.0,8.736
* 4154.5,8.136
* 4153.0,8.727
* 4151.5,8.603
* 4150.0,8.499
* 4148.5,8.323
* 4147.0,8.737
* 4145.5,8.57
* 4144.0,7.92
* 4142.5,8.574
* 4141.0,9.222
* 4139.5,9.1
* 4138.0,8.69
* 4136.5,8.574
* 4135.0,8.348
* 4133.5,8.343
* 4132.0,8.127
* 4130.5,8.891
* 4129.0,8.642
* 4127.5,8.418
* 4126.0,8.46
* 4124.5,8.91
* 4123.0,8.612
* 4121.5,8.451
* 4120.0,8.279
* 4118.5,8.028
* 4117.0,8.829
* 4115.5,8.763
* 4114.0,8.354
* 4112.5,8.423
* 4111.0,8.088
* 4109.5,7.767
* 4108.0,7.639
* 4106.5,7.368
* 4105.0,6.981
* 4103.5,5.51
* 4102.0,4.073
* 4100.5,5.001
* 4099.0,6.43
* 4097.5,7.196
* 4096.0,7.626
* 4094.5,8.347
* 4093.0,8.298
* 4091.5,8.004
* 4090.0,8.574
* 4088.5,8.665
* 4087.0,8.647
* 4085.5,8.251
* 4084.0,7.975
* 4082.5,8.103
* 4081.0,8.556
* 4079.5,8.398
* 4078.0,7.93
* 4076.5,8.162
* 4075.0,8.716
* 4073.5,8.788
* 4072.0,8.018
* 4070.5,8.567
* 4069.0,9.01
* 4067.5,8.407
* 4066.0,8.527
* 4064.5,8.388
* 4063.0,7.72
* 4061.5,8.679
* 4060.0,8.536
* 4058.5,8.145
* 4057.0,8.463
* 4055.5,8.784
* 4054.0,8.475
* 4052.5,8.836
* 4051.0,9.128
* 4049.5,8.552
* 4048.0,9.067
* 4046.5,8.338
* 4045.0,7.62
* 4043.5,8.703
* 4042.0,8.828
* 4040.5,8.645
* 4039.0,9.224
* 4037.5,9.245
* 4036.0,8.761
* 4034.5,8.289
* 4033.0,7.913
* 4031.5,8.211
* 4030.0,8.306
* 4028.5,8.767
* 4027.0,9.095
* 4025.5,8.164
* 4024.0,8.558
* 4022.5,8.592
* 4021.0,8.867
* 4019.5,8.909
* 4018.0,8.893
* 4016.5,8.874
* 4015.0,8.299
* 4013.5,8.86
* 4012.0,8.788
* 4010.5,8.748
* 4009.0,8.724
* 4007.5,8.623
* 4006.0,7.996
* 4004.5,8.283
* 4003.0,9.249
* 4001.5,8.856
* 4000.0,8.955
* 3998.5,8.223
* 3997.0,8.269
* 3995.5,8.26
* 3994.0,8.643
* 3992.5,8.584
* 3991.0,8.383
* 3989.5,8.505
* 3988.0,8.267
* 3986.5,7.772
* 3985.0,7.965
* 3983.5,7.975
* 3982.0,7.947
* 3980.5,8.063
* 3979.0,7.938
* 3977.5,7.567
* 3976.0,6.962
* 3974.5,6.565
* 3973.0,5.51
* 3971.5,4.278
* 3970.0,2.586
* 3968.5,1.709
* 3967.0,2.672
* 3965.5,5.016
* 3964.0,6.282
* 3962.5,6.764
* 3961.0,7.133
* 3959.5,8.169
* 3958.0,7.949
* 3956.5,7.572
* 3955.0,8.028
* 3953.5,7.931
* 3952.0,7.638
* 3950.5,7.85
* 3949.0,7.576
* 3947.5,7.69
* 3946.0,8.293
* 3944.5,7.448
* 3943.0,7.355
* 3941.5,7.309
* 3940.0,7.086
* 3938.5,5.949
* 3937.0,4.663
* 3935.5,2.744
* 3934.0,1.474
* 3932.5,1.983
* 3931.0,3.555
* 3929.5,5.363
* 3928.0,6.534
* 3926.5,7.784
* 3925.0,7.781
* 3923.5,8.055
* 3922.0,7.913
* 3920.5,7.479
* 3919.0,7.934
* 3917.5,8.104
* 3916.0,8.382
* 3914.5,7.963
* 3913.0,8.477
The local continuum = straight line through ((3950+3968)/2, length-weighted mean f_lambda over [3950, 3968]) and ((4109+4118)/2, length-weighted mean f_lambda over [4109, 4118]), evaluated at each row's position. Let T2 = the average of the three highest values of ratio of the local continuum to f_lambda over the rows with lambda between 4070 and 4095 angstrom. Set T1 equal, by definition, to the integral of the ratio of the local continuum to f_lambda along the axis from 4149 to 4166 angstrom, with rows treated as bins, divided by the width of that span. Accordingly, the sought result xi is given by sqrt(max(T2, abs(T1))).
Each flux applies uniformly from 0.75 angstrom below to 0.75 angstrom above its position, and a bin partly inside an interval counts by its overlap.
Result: 1.01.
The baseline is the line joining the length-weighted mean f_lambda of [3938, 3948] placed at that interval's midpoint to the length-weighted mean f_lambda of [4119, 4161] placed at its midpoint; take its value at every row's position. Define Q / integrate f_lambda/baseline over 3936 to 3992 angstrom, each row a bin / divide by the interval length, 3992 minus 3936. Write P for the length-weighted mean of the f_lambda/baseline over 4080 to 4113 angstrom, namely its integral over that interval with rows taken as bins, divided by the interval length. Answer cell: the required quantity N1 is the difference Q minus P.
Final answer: 0.01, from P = 0.91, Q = 0.92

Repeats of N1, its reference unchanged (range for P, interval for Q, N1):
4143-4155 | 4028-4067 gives 0.09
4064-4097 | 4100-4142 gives -0.07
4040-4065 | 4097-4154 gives -0.12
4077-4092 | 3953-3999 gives -0.08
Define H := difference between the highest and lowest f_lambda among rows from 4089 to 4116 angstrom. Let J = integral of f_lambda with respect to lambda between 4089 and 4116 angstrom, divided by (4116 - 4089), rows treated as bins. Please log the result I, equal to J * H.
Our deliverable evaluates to 34.5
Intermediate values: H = 4.7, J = 7.4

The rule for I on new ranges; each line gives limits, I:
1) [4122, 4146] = 11.2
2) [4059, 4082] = 10.9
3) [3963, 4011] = 54.9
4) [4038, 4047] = 13.8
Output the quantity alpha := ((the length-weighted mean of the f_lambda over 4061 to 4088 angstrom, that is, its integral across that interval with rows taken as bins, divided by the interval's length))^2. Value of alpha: 70.2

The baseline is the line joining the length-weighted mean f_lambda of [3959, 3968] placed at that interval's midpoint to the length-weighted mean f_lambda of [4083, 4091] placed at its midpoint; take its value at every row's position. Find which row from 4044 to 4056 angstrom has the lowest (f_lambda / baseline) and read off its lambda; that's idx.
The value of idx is 4045.0 angstrom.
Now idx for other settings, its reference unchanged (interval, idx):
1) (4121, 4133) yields 4132.0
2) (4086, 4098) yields 4097.5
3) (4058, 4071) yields 4063.0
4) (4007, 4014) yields 4007.5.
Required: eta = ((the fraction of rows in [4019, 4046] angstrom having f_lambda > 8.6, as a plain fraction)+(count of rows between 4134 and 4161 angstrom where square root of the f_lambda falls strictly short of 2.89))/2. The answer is 2.3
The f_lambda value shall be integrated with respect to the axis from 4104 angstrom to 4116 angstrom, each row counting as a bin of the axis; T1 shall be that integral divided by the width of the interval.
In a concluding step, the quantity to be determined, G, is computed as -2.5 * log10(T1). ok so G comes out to -2.24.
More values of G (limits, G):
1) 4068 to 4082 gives -2.32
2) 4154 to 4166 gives -2.36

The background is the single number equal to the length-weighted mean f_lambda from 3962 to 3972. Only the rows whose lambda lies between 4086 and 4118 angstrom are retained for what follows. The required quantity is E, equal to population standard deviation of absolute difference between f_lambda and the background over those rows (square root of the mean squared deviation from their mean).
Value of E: 1.26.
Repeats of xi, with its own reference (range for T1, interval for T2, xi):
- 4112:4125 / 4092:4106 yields 1.31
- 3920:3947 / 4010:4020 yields 1.19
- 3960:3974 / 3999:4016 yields 1.35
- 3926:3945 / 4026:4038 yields 1.29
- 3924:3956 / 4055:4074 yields 1.15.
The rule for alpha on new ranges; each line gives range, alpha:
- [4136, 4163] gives 74.8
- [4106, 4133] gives 69.6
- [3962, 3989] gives 38.8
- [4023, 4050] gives 73.5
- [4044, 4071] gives 72.5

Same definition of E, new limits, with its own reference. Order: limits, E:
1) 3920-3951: 1.08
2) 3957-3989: 1.15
